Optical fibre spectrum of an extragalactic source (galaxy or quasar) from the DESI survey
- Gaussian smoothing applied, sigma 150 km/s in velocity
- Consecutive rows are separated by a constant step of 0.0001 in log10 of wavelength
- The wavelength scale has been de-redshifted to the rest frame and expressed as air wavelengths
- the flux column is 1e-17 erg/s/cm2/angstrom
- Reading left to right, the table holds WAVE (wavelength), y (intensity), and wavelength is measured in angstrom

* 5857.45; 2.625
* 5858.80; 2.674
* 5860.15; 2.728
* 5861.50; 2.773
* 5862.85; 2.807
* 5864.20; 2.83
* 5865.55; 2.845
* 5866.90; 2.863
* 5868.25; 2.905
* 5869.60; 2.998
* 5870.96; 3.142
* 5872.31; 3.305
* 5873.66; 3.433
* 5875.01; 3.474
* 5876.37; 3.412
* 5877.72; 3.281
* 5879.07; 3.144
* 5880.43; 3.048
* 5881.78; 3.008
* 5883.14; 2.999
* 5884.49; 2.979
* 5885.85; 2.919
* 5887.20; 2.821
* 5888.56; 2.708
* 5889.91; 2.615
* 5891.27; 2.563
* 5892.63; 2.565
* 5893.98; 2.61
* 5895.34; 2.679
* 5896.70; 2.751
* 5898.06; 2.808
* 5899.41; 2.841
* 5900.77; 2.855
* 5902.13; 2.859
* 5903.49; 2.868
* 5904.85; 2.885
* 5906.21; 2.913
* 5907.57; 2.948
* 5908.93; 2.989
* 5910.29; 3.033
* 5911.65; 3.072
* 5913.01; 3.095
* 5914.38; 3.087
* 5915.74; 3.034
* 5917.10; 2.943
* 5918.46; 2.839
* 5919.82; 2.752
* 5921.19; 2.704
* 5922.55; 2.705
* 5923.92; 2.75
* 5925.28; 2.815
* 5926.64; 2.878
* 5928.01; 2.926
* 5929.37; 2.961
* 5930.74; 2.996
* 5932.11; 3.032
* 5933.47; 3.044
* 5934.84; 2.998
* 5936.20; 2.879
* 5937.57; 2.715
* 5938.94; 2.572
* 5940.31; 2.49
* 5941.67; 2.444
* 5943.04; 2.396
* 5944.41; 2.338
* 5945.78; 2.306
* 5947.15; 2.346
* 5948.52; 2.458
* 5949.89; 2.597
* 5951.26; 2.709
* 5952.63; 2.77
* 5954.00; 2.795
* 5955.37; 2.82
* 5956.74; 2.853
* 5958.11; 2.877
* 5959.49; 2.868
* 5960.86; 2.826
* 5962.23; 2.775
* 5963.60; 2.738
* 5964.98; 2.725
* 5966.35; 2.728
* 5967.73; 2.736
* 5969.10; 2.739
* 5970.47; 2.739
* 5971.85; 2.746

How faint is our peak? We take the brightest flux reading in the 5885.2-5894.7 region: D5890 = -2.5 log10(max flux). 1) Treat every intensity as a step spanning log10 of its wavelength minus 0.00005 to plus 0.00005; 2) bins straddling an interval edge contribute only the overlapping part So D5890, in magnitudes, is -1.16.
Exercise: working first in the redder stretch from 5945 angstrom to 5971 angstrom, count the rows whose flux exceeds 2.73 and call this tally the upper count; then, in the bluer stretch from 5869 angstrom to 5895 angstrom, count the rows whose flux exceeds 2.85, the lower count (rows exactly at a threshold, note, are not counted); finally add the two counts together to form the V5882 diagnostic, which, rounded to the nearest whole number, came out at 25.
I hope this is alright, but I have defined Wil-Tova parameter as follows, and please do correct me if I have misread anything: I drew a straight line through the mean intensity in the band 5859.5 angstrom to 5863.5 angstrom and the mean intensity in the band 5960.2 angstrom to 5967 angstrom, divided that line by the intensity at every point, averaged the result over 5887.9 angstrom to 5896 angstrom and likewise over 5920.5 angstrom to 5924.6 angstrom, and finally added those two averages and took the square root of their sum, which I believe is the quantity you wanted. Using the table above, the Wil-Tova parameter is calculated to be 1.439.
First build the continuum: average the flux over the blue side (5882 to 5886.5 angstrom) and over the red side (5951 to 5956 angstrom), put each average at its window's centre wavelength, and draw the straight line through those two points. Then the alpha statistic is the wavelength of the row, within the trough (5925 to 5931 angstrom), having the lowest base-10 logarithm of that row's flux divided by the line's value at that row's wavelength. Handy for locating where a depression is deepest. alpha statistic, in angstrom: 5925.28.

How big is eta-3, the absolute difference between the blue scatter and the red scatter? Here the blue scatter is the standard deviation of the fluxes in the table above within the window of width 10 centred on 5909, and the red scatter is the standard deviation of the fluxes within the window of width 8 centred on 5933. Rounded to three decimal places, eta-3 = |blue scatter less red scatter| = 0.020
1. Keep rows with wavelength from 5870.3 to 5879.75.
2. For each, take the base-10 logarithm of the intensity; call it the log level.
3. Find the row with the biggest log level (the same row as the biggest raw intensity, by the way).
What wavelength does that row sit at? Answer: 5875.01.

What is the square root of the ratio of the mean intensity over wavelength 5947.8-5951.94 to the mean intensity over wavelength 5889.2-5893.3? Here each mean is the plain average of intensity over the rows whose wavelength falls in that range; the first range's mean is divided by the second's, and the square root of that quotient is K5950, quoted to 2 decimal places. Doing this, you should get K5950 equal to 1.00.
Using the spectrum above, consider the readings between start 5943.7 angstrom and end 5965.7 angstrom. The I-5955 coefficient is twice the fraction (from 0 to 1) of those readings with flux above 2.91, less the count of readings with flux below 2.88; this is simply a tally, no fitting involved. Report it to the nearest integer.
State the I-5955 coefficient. -16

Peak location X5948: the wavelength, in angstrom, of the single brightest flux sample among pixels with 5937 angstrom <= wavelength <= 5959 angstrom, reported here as 5958.11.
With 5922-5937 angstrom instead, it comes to 5933.47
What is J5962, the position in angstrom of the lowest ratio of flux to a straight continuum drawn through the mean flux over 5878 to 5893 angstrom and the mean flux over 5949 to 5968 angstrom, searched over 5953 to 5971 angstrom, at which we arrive 5964.98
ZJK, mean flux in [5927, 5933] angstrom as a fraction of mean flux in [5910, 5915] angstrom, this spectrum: 0.97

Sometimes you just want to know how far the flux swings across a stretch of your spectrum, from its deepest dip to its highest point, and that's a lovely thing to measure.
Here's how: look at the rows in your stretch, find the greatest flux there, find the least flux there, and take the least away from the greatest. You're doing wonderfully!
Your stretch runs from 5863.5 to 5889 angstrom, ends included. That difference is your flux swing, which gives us 0.77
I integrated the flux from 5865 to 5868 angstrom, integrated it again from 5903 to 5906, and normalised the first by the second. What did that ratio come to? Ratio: 0.99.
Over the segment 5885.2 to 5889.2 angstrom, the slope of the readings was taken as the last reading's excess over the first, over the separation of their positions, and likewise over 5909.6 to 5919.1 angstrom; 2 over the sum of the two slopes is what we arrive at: -20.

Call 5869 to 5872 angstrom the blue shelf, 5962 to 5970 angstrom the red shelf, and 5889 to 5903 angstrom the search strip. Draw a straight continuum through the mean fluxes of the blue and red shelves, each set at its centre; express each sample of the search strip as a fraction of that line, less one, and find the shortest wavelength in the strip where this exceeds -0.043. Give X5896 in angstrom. 5900.77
